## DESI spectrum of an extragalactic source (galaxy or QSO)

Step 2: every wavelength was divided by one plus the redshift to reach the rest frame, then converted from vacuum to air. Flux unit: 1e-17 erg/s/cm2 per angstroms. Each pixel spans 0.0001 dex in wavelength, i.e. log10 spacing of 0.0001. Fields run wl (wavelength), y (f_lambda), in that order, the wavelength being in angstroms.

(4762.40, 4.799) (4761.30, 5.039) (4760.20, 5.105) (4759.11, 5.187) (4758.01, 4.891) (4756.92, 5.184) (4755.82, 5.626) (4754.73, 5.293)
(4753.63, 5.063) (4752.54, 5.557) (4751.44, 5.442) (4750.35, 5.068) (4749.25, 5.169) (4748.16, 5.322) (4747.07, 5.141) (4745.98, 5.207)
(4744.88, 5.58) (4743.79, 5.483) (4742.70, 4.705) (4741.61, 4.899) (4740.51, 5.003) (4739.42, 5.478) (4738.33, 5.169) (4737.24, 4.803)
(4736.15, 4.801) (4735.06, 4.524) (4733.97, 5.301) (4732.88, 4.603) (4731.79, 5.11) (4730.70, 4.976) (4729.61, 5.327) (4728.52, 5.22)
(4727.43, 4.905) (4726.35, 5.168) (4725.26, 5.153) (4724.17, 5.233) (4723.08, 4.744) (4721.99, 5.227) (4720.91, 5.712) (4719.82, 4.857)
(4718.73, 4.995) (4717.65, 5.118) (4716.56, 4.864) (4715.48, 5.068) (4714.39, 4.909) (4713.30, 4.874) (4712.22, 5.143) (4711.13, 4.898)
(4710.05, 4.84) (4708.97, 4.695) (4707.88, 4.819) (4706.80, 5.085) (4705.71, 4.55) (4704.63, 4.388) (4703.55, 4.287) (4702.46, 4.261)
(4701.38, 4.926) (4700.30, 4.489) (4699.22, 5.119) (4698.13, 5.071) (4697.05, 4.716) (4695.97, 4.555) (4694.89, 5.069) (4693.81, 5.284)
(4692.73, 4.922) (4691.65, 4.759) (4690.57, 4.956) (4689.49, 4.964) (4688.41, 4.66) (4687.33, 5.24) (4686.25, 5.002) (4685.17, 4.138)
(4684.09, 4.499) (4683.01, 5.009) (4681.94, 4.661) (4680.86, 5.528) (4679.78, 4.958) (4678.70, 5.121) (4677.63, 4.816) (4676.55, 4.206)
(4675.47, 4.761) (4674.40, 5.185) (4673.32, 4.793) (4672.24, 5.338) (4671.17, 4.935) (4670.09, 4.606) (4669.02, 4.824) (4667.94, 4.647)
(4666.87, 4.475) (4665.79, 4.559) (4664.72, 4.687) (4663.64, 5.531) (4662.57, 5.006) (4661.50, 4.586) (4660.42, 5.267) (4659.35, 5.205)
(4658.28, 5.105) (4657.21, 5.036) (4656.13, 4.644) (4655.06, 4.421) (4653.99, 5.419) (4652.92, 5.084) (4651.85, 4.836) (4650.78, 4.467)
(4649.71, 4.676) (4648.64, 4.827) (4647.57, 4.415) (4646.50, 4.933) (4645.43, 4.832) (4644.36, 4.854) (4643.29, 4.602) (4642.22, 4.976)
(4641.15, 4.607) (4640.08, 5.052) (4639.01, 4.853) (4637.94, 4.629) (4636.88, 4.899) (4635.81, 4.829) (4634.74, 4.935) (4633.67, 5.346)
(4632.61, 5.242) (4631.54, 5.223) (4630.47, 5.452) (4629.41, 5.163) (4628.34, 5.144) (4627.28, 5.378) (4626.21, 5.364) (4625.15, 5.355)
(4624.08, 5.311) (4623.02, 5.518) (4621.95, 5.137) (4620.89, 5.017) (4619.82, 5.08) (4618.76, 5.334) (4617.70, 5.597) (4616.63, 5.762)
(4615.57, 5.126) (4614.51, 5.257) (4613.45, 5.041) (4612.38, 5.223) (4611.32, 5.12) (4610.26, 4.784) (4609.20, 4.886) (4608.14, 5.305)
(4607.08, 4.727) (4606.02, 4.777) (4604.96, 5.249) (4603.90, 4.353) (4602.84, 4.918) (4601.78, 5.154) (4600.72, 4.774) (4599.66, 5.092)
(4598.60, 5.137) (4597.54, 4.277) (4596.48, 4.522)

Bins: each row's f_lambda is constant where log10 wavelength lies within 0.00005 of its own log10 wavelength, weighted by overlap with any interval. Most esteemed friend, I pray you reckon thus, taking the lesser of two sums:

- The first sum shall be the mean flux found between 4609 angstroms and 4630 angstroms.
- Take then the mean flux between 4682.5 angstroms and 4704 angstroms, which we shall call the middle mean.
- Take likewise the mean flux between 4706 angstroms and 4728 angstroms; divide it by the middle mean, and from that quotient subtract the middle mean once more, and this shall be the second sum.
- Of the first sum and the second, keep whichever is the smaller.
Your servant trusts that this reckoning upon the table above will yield -3.75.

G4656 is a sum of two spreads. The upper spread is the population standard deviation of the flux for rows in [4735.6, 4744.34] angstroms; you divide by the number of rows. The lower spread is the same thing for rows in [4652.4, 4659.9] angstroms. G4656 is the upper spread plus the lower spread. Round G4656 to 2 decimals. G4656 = 0.60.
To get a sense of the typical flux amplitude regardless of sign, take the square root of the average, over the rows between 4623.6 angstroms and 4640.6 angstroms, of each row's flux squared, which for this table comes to 5.14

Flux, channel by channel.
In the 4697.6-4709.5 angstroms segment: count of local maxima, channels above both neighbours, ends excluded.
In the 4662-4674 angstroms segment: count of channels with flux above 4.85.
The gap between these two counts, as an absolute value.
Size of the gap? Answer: 1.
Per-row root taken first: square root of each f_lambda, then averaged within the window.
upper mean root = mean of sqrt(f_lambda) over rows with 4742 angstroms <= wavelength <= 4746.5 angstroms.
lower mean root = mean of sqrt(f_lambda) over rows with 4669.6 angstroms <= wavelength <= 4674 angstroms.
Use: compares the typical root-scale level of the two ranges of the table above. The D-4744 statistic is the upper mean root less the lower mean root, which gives 0.07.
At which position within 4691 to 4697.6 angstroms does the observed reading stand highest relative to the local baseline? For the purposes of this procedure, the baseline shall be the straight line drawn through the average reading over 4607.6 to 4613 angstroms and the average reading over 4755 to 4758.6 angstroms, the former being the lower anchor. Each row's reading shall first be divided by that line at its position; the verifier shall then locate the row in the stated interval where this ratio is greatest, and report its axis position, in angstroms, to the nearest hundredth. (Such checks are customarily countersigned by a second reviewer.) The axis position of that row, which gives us 4693.81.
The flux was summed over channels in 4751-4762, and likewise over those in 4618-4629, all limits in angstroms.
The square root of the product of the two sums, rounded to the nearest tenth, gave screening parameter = 52.5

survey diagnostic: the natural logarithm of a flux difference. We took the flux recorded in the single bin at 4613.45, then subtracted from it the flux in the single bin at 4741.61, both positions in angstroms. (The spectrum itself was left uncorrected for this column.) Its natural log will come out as -2.0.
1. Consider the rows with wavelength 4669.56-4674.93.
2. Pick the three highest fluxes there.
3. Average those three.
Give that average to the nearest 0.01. 5.15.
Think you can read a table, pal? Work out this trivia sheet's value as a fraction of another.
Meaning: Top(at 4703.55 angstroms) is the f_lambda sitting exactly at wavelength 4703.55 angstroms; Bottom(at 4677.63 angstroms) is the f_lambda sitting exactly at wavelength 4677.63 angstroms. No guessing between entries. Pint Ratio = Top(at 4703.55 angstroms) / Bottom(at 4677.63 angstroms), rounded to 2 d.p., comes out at 0.89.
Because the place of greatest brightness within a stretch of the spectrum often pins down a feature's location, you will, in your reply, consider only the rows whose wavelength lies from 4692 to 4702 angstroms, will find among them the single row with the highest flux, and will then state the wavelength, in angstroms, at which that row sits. 4693.81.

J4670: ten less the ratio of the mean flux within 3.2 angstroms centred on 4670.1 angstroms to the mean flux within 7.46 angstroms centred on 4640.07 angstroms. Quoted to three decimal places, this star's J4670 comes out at 9.003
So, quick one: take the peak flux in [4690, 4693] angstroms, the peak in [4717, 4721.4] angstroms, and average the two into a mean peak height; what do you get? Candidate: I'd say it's 5.33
